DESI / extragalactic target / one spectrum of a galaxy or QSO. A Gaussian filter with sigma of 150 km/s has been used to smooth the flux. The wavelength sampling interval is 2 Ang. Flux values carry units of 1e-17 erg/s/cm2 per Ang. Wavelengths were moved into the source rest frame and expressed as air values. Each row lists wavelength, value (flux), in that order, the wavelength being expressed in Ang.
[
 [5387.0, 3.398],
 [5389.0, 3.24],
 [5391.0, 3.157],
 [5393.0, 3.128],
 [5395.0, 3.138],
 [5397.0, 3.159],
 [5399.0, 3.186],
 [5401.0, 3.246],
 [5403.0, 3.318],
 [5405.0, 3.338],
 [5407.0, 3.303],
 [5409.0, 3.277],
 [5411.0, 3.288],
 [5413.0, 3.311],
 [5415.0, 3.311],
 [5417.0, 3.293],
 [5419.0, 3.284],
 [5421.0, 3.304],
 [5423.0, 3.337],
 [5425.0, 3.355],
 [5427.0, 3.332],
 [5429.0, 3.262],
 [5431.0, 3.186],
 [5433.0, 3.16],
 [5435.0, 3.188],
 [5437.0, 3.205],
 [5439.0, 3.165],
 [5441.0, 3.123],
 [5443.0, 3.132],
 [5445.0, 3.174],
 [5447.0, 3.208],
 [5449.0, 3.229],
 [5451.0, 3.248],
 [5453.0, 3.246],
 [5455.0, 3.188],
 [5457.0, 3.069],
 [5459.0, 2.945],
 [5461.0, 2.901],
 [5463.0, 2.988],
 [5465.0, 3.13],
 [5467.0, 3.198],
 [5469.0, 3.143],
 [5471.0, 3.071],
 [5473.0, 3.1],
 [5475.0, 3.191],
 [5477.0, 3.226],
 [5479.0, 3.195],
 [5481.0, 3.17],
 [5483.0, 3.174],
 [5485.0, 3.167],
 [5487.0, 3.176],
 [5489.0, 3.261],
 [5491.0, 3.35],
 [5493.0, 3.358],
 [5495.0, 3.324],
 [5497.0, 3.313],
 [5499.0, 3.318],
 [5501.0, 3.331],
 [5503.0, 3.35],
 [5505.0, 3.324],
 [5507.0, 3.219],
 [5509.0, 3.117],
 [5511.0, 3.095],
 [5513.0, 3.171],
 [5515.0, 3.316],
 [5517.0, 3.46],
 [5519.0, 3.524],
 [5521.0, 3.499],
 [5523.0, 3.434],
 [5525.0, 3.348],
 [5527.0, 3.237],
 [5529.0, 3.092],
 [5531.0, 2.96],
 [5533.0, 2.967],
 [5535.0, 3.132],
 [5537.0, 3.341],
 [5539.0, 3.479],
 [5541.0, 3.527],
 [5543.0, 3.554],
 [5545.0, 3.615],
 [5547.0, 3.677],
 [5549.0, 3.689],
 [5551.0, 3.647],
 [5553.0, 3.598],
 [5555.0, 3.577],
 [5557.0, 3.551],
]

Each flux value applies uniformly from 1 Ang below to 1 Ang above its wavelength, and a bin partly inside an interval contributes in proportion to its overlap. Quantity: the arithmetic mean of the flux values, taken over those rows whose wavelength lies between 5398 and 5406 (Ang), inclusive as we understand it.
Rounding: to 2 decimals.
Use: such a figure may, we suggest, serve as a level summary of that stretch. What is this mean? 3.27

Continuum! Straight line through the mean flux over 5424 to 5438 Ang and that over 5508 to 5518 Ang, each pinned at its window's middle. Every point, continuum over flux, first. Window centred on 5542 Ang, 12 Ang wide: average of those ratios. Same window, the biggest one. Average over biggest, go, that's 0.947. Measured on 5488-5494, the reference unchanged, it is 0.981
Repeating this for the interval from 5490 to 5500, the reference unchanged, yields 0.994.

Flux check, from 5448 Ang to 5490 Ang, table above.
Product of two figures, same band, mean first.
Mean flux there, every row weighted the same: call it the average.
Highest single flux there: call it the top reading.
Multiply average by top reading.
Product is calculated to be 10.3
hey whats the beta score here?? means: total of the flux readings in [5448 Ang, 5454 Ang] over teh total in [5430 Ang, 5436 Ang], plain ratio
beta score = 1.02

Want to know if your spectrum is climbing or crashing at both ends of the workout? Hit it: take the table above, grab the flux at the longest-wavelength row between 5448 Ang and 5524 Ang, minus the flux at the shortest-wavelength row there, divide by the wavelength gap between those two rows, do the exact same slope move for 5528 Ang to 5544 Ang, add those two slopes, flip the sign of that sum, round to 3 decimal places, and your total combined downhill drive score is -0.036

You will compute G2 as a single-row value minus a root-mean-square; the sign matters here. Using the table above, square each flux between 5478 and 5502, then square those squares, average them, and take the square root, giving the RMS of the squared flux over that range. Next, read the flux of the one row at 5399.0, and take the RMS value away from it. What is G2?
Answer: -7.5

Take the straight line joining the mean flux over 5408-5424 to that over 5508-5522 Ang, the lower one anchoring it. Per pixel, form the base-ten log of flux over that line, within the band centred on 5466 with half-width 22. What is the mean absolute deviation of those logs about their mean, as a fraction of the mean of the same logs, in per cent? -45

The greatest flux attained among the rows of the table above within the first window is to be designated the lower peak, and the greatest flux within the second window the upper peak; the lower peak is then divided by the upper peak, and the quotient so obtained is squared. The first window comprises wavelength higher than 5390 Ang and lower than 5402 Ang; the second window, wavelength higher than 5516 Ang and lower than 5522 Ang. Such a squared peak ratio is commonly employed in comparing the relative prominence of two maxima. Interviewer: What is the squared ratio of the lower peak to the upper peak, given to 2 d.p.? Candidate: 0.85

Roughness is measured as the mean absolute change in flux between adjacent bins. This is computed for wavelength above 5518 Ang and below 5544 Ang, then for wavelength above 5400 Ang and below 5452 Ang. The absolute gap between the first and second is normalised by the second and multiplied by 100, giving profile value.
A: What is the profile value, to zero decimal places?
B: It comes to 230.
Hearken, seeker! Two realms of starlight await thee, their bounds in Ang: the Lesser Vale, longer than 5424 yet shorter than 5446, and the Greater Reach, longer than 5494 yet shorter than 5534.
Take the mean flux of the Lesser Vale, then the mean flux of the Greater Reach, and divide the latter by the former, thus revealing 1.02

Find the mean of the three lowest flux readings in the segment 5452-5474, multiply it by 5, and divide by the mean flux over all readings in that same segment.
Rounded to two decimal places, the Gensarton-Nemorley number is 4.77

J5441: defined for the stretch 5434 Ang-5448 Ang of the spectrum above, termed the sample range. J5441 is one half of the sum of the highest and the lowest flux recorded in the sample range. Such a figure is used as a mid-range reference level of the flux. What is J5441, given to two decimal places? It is 3.17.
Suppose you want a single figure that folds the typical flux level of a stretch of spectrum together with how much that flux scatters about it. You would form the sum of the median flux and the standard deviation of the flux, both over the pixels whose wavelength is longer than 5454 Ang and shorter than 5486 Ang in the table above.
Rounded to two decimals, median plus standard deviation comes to 3.25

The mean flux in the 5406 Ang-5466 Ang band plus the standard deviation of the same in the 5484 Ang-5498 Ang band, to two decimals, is 3.28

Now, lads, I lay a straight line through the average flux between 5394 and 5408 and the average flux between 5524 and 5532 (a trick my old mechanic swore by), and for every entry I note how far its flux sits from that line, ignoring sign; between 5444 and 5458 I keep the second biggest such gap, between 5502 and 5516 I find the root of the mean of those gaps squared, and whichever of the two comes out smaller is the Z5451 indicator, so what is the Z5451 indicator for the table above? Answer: 0.0391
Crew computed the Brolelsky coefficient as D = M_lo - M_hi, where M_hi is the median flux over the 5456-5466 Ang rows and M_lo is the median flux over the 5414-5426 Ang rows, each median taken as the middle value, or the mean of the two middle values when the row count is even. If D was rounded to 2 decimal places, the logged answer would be 0.32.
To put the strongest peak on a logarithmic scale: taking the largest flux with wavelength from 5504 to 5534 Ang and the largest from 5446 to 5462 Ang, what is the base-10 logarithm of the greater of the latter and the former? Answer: 0.547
